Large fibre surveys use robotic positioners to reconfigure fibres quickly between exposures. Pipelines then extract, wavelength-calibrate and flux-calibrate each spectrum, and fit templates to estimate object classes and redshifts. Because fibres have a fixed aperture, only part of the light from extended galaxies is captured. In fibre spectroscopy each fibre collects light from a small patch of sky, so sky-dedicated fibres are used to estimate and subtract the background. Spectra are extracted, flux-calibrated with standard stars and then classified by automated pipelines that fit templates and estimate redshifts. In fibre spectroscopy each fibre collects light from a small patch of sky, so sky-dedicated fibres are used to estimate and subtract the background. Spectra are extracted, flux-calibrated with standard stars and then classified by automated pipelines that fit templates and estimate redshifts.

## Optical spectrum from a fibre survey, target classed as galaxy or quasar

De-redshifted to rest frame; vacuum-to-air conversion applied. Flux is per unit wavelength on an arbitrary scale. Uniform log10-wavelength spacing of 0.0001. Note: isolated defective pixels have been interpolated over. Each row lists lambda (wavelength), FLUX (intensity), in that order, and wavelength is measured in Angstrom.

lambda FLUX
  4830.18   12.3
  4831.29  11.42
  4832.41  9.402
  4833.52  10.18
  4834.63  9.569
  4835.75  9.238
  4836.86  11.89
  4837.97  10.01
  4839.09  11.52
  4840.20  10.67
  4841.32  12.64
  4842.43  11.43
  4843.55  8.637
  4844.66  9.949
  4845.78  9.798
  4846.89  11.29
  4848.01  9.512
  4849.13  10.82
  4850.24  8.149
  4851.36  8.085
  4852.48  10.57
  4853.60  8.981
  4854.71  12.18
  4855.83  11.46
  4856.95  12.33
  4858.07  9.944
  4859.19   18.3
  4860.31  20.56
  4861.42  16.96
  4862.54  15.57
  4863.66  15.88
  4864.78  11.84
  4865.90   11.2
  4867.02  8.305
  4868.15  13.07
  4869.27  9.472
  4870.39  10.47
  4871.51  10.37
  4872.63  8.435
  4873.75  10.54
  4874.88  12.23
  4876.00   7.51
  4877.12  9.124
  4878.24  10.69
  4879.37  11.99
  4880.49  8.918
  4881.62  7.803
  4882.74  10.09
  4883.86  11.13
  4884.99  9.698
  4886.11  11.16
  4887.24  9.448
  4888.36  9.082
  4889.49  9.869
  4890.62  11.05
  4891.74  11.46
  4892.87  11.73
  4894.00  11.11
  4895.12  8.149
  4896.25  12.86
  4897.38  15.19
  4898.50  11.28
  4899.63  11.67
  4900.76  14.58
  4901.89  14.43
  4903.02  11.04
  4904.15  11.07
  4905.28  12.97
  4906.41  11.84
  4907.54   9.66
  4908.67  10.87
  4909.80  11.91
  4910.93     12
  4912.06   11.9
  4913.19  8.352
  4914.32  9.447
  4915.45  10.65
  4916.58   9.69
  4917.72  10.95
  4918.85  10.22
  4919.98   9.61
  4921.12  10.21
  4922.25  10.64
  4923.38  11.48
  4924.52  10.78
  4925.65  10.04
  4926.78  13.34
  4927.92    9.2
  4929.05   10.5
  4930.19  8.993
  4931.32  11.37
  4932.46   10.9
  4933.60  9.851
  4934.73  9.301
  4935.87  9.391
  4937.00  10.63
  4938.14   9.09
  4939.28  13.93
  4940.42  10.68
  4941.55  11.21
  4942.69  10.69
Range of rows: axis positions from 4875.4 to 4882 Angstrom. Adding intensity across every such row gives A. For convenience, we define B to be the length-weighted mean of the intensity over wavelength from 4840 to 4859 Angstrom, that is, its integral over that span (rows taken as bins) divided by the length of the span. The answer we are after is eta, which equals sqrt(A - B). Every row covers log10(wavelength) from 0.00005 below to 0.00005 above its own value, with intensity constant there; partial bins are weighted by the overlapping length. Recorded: 7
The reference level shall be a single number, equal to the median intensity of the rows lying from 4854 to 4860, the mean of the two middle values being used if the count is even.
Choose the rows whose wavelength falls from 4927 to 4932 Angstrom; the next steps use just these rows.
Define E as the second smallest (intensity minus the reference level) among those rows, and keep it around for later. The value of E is -3.0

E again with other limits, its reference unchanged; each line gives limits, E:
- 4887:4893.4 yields -2.7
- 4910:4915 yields -2.7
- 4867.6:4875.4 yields -2.7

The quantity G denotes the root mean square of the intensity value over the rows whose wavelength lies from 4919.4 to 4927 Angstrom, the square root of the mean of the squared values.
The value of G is 10.9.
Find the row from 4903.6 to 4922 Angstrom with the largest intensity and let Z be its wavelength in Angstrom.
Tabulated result 4905.28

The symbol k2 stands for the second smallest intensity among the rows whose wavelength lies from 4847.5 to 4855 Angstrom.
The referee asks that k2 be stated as 8.149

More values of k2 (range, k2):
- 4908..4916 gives 9.447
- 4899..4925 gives 9.447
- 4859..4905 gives 7.803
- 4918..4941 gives 9.09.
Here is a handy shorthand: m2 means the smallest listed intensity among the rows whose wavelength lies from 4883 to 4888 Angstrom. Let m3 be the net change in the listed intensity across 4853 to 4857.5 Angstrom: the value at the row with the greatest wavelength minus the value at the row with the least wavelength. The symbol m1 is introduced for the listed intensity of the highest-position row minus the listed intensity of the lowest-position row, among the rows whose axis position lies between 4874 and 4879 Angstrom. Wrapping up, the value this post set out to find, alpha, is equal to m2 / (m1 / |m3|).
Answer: -21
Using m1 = -2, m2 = 9.448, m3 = 3.3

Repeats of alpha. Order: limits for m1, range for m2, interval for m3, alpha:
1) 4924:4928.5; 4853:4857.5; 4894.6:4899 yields -18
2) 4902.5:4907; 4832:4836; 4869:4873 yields 12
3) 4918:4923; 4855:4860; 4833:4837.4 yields 40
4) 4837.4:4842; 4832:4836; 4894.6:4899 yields 11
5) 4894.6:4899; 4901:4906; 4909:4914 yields 13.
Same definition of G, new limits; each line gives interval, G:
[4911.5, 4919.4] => 10.2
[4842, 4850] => 10.2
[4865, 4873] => 10.3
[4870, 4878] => 9.9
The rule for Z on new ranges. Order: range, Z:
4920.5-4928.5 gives 4926.78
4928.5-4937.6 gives 4931.32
